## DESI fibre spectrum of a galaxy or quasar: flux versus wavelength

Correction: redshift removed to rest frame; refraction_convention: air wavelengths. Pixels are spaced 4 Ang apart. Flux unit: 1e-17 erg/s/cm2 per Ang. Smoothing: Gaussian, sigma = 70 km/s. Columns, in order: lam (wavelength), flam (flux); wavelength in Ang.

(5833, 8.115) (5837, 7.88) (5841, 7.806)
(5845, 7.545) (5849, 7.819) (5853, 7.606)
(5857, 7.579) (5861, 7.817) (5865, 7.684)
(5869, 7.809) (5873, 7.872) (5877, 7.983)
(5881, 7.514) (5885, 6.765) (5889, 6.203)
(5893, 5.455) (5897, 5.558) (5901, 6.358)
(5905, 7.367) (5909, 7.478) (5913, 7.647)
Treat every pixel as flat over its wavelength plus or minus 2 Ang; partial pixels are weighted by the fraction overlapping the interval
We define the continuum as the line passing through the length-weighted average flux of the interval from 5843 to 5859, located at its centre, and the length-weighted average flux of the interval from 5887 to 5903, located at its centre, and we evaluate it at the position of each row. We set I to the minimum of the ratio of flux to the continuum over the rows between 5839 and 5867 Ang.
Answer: 0.96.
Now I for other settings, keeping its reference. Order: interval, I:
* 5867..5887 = 1.08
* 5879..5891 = 1.01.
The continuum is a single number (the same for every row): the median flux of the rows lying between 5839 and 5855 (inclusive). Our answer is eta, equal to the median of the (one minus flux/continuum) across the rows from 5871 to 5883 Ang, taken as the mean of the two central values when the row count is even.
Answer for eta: -0.022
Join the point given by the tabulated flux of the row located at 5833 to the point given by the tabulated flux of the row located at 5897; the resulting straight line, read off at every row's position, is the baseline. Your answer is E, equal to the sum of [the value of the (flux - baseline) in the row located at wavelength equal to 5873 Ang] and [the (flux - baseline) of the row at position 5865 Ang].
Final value 2.2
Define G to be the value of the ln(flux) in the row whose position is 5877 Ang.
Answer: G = 2.08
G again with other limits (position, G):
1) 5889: 1.83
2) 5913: 2.03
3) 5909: 2.01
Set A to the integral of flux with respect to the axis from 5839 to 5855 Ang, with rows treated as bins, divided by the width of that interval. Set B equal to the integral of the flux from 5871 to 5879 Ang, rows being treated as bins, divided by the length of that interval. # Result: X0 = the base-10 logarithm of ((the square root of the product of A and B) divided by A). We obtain 0.006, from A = 7.7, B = 7.93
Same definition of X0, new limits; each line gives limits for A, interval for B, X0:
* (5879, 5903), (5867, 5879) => 0.049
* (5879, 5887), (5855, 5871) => 0.017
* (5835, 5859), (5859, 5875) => 0.003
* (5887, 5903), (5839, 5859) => 0.057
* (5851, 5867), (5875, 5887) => -0.007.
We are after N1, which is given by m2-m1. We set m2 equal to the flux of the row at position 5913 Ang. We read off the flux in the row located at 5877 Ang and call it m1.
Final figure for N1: -0.3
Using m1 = 7.983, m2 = 7.647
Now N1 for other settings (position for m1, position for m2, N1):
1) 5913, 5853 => 0.0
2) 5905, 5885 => -0.6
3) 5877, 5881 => -0.5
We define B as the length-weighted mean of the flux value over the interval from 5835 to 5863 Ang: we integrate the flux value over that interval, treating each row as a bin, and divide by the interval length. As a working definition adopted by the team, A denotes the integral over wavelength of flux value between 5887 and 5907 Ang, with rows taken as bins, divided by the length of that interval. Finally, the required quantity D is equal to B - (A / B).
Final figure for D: 6.9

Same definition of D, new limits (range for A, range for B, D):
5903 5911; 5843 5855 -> 6.7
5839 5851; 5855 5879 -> 6.8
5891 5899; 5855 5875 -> 7.0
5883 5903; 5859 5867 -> 7.0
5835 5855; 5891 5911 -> 5.2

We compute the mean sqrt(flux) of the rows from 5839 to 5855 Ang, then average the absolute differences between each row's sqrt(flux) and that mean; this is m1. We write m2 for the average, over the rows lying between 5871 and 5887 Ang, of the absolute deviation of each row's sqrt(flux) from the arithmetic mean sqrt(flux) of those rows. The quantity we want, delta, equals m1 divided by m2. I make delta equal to 0.3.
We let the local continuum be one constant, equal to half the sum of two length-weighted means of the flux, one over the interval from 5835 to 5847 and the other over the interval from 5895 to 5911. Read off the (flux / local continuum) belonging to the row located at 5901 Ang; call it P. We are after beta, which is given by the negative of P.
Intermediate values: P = 0.88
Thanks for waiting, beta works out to -0.88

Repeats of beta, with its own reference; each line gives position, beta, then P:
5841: -1.08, 1.08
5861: -1.08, 1.08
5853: -1.05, 1.05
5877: -1.11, 1.11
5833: -1.12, 1.12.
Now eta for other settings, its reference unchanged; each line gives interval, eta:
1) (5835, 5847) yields -0.013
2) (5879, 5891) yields 0.122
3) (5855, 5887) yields -0.005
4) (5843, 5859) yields 0.015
